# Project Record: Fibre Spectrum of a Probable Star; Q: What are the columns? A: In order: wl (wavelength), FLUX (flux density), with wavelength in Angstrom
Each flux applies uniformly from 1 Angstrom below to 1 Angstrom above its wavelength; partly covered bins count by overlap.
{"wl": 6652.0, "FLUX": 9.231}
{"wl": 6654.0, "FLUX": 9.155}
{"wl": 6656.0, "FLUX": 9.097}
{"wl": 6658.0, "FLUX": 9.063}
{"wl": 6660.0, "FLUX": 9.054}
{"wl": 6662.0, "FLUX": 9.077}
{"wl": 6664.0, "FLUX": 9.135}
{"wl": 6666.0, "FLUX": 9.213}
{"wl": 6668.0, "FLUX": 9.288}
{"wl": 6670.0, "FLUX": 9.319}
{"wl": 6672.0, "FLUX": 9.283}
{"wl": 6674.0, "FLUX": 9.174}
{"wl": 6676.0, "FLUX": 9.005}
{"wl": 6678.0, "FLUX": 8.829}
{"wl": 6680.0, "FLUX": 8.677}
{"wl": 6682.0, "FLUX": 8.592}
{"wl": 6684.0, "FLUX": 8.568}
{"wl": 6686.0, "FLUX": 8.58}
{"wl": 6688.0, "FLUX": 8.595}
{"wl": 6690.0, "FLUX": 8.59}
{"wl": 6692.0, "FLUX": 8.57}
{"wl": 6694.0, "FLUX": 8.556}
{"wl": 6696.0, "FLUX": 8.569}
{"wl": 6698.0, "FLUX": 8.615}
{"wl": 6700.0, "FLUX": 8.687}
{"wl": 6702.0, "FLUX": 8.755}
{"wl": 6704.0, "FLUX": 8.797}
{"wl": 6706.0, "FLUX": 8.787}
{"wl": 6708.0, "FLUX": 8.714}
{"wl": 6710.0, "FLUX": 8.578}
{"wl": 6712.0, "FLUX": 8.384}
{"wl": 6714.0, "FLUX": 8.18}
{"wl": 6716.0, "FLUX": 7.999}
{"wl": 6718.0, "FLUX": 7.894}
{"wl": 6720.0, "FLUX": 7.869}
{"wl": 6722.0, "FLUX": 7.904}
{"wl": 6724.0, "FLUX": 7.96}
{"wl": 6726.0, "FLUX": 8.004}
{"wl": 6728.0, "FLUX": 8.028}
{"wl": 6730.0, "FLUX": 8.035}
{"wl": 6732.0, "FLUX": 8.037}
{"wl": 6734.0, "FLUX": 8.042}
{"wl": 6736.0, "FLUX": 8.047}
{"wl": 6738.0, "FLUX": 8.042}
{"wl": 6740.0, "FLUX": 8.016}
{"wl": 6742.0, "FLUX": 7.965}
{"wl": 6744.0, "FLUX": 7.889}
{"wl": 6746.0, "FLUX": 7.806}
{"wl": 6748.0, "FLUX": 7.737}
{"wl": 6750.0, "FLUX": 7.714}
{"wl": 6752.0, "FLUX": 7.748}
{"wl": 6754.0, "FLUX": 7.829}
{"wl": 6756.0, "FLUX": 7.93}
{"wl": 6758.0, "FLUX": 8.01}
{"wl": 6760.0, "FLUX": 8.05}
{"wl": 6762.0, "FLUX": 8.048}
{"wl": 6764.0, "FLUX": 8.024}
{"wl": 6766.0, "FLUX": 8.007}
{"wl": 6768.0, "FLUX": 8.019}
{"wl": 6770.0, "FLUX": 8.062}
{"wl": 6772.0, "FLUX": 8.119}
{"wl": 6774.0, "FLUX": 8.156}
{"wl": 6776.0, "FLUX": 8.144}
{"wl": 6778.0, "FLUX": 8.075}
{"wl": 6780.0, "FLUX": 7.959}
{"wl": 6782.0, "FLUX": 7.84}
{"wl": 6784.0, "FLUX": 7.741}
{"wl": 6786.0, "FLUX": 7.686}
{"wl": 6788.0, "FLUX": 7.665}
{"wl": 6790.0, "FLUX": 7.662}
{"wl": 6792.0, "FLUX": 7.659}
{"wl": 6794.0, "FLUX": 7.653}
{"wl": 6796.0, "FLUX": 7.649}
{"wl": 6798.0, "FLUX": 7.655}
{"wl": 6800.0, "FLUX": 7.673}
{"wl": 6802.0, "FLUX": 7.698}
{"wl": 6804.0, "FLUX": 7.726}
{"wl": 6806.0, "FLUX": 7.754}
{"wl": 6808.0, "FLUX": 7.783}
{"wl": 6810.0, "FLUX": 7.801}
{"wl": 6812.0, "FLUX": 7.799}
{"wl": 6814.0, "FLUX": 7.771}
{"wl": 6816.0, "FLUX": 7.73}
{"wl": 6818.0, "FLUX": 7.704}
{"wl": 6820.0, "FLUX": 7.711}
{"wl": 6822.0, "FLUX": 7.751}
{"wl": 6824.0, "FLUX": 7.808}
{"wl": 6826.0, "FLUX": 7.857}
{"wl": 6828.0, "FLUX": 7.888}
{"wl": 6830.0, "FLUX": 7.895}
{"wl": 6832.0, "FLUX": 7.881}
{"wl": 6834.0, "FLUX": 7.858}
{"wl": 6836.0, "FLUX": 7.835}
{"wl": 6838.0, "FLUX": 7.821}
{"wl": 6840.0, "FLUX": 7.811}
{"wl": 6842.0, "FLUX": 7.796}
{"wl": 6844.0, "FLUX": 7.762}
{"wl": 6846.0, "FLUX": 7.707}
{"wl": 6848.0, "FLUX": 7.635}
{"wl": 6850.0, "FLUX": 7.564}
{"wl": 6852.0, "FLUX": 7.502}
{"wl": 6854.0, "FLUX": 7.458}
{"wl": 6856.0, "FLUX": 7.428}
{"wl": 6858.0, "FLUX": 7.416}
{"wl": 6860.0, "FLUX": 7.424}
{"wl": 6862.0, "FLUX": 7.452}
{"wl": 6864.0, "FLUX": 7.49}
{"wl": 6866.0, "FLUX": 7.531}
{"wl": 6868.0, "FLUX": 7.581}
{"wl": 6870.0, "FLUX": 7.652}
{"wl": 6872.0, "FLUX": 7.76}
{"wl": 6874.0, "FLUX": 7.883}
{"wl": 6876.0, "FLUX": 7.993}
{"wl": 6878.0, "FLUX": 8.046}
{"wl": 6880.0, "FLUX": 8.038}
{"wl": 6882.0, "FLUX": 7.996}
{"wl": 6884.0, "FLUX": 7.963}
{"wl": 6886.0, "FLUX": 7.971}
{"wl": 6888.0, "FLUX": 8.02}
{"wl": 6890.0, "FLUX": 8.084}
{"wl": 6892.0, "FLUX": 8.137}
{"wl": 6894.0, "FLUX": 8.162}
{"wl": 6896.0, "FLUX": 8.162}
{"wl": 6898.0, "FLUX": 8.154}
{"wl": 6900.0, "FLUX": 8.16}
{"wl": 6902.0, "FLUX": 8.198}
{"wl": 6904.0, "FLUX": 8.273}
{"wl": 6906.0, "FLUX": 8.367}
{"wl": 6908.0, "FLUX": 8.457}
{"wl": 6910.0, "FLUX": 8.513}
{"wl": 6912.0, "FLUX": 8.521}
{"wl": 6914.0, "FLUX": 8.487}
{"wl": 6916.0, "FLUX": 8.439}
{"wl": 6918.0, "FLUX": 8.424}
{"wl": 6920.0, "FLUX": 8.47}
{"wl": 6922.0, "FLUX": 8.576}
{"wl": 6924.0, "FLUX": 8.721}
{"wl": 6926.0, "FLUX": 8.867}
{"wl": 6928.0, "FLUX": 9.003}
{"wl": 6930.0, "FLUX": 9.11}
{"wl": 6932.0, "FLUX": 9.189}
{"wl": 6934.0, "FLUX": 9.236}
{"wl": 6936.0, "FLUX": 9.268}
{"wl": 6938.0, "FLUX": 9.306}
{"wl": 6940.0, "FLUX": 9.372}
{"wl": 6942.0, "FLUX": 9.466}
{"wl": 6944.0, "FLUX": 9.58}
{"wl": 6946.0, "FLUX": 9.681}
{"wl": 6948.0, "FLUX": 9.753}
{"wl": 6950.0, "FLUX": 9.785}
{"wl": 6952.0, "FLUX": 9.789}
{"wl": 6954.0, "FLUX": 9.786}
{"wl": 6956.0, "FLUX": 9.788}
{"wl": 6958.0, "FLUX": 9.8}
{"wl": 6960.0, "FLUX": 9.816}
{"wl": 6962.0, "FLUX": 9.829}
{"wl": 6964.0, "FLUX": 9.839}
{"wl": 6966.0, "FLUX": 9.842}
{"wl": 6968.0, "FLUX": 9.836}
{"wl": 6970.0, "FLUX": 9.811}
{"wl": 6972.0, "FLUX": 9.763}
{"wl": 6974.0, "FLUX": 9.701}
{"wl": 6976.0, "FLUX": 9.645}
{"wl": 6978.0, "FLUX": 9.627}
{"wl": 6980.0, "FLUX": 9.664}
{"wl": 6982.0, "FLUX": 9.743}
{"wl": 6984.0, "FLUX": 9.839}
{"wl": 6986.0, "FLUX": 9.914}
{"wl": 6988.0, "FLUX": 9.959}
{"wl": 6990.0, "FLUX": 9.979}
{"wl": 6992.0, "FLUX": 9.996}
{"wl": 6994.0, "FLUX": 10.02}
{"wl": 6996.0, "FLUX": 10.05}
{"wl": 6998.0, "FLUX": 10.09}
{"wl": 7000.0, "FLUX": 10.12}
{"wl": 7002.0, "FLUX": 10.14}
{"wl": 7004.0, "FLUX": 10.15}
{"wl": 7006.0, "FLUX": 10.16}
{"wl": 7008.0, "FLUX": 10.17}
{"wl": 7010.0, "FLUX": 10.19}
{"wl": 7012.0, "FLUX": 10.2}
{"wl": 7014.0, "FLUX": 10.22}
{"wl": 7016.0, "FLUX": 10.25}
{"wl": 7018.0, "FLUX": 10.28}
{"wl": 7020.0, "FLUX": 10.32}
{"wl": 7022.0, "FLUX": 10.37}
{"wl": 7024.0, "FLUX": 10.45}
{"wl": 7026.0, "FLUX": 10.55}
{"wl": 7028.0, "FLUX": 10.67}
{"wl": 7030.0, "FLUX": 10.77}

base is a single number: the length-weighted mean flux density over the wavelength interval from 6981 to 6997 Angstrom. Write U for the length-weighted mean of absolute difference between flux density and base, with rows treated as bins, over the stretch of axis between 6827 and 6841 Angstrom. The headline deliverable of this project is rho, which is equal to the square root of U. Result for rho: 1.44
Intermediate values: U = 2.1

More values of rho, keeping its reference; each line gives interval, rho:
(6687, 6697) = 1.17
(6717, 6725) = 1.43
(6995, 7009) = 0.43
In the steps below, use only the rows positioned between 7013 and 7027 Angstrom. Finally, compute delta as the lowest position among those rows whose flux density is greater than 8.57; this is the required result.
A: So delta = 7014.0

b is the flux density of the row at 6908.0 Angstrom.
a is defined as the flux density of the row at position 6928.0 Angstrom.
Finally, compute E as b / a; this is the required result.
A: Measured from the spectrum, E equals 0.94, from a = 9.003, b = 8.457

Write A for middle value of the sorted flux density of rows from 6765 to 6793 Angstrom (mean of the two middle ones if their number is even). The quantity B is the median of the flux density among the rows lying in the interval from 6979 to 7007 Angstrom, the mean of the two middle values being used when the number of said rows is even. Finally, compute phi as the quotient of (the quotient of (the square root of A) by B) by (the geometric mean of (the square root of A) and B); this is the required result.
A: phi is 0.053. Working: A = 8.0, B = 10.0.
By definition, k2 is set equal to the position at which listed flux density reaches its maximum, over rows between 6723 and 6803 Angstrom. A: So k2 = 6774.0 Angstrom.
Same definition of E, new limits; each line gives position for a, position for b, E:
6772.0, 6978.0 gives 1.19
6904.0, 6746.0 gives 0.94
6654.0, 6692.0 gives 0.94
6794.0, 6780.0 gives 1.04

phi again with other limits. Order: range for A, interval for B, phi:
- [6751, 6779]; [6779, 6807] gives 0.079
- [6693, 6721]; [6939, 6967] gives 0.056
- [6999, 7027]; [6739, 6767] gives 0.080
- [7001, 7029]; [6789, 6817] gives 0.084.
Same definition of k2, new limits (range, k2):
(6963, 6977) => 6966.0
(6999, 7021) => 7020.0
